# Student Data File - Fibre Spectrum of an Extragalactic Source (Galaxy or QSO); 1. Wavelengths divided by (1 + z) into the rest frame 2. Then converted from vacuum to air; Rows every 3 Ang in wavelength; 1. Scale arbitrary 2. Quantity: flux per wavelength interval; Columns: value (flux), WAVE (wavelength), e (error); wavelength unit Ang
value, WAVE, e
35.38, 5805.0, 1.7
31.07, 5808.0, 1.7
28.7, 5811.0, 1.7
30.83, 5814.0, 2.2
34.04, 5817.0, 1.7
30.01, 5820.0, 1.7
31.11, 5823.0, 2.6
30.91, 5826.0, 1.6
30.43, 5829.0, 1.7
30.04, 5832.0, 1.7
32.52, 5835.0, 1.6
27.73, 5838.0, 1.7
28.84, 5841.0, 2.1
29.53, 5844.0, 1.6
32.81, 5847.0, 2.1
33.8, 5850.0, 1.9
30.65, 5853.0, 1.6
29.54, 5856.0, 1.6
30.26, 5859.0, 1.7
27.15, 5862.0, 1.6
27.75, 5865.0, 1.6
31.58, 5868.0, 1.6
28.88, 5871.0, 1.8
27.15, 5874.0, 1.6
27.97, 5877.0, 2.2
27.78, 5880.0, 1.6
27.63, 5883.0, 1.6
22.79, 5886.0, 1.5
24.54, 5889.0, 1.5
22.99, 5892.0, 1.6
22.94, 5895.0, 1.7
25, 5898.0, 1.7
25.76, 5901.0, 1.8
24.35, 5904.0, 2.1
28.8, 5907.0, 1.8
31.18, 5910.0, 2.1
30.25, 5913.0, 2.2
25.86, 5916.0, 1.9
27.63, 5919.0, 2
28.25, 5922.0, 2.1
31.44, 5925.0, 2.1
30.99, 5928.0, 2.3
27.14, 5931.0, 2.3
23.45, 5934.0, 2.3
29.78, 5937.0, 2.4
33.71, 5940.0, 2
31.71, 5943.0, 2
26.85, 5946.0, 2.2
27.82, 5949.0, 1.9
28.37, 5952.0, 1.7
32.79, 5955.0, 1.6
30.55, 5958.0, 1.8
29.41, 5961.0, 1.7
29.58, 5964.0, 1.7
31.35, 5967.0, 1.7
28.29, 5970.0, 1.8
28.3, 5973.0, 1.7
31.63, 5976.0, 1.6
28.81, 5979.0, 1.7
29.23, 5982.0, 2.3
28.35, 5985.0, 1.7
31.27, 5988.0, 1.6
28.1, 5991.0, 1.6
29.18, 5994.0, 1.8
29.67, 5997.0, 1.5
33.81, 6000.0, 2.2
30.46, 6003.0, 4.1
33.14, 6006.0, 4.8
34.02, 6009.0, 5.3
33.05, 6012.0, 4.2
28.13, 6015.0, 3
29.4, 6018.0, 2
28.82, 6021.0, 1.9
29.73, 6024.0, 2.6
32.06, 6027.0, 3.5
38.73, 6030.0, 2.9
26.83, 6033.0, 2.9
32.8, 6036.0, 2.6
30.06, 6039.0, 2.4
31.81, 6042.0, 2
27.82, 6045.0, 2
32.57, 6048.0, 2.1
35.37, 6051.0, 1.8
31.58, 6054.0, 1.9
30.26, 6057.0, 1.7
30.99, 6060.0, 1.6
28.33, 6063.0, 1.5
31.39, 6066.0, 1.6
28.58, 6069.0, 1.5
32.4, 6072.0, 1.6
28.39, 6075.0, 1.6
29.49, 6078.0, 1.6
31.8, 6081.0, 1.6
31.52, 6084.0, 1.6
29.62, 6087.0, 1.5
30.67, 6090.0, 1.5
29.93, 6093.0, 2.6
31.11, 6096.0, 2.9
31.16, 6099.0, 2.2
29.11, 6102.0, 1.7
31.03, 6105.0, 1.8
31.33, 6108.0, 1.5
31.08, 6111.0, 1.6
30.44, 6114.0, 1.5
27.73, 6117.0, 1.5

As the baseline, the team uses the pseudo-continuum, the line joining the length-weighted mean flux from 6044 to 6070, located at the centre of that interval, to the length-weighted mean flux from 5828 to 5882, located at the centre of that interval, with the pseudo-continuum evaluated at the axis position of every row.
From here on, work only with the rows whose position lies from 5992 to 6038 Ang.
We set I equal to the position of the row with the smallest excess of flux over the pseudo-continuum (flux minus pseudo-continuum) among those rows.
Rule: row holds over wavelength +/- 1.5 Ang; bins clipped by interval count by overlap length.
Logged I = 6033.0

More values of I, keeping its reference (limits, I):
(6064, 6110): 6075.0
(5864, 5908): 5886.0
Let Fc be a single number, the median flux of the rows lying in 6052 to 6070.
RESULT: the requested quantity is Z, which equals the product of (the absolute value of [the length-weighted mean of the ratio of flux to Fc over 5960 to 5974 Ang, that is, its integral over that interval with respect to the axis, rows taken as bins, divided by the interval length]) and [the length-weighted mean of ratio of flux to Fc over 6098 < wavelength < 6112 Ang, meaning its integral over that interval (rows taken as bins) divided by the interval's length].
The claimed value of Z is 0.96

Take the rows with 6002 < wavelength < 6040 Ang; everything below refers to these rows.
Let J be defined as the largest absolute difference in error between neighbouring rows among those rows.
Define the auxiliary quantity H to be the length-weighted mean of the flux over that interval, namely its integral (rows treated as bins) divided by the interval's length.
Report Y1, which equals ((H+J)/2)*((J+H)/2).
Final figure 265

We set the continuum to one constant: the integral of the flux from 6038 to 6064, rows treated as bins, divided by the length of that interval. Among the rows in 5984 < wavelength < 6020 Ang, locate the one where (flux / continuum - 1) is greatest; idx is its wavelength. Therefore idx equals 6009.0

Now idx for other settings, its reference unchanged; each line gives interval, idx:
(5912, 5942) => 5940.0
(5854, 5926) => 5868.0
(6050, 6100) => 6051.0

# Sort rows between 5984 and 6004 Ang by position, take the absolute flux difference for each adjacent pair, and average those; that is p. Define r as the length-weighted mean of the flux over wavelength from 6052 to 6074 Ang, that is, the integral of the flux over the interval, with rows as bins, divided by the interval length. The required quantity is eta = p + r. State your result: 33.1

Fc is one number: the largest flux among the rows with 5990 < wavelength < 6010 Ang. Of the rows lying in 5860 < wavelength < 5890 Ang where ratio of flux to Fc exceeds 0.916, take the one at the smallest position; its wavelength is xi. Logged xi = 5868.0 Ang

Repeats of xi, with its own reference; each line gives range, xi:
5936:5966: 5940.0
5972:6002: 5976.0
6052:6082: 6054.0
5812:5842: 5817.0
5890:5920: 5910.0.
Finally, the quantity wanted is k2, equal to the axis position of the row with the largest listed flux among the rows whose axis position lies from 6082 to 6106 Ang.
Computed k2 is 6084.0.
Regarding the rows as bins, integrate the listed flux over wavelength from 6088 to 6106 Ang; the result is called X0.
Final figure 548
